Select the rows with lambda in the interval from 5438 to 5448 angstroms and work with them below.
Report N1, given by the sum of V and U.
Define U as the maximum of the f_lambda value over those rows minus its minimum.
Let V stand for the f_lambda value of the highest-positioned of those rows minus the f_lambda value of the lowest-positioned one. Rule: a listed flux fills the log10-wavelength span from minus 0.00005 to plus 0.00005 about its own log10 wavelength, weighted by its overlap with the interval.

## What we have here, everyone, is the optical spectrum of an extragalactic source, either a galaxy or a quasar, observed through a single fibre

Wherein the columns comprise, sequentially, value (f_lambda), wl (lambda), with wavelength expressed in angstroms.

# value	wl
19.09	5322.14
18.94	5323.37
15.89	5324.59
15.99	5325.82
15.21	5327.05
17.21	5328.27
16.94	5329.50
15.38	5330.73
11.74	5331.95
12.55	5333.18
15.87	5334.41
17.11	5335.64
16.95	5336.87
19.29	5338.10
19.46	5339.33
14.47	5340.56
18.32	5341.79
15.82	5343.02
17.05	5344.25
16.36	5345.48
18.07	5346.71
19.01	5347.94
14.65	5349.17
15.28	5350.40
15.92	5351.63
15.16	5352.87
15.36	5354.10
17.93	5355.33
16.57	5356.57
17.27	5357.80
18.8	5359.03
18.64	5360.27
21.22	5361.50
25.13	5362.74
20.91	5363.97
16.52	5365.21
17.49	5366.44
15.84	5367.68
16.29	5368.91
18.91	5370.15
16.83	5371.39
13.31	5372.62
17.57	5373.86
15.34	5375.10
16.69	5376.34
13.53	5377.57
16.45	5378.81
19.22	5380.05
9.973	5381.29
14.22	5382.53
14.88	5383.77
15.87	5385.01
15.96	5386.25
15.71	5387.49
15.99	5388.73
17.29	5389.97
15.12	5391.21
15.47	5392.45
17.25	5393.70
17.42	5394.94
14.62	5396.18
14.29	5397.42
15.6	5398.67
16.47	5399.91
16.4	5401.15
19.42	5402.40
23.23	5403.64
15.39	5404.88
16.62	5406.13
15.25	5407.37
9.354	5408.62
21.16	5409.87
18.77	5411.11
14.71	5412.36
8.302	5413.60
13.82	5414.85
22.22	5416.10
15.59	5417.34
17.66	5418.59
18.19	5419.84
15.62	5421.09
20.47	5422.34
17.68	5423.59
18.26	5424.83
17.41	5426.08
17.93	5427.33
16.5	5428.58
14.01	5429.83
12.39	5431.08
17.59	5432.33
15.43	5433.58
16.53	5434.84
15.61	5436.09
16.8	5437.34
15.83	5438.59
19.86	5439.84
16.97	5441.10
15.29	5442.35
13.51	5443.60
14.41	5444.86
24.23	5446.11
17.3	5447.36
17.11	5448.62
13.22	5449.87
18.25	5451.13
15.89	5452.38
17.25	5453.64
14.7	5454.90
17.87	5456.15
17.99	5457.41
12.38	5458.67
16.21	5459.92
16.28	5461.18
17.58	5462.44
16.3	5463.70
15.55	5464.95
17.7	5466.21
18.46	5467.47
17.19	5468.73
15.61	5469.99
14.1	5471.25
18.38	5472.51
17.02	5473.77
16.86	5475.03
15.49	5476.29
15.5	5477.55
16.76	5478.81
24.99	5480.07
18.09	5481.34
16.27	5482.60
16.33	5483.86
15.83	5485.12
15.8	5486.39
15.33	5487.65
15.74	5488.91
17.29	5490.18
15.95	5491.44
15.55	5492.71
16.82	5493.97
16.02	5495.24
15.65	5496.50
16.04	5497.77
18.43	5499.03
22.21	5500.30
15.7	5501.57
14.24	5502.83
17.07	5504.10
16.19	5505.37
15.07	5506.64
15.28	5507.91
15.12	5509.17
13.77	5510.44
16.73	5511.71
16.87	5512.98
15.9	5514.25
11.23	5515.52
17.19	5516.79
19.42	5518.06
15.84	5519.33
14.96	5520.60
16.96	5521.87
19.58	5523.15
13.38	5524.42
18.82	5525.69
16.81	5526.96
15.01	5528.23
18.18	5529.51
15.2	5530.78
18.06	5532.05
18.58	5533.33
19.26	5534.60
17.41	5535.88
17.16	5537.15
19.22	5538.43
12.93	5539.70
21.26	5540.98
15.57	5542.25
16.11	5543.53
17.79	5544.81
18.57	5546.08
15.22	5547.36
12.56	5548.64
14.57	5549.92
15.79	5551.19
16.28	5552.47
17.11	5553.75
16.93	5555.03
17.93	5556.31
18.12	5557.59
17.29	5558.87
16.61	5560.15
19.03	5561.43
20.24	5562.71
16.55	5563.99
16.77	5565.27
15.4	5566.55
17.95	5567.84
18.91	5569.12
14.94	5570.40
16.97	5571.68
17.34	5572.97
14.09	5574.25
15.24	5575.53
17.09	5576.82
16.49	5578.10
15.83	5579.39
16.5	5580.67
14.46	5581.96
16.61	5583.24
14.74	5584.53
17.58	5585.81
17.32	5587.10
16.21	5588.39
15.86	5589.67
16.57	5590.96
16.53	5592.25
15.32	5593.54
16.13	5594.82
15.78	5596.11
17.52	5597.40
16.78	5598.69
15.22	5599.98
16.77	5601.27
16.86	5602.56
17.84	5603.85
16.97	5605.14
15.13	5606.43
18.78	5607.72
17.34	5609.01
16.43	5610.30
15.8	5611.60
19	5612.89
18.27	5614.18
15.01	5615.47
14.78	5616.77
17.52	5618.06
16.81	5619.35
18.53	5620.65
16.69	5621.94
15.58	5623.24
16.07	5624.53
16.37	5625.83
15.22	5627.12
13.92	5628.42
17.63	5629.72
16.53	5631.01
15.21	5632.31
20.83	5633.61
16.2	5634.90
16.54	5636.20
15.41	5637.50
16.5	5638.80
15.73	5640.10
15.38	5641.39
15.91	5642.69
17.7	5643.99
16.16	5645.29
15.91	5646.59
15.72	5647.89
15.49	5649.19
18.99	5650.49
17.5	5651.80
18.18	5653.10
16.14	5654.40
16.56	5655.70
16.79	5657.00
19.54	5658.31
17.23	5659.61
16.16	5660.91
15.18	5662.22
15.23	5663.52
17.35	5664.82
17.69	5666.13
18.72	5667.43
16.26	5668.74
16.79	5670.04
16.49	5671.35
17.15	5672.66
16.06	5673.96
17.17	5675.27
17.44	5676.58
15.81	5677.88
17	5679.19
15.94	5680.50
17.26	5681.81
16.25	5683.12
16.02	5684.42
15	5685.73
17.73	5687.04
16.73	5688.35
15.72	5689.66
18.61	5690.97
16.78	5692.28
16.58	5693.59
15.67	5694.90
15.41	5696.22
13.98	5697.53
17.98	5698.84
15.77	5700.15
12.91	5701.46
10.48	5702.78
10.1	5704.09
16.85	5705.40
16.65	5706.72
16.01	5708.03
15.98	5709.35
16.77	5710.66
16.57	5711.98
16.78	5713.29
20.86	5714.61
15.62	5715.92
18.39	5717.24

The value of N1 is 12.2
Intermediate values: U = 10.7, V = 1.5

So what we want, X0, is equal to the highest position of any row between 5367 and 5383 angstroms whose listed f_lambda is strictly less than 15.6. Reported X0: 5382.53 angstroms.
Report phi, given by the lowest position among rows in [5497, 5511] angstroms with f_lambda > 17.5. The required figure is 5499.03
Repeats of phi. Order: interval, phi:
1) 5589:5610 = 5597.40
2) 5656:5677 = 5658.31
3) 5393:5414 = 5402.40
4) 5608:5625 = 5612.89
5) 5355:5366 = 5355.33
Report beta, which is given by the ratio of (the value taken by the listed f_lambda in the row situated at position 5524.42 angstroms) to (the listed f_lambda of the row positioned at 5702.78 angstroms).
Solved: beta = 1.28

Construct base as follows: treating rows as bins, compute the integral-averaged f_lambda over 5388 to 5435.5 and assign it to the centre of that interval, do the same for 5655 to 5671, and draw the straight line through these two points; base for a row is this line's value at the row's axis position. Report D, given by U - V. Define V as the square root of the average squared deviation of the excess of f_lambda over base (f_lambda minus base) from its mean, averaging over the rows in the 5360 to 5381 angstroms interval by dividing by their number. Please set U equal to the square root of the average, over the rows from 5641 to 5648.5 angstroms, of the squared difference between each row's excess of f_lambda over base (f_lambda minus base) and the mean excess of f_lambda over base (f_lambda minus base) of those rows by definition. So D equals -2.1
